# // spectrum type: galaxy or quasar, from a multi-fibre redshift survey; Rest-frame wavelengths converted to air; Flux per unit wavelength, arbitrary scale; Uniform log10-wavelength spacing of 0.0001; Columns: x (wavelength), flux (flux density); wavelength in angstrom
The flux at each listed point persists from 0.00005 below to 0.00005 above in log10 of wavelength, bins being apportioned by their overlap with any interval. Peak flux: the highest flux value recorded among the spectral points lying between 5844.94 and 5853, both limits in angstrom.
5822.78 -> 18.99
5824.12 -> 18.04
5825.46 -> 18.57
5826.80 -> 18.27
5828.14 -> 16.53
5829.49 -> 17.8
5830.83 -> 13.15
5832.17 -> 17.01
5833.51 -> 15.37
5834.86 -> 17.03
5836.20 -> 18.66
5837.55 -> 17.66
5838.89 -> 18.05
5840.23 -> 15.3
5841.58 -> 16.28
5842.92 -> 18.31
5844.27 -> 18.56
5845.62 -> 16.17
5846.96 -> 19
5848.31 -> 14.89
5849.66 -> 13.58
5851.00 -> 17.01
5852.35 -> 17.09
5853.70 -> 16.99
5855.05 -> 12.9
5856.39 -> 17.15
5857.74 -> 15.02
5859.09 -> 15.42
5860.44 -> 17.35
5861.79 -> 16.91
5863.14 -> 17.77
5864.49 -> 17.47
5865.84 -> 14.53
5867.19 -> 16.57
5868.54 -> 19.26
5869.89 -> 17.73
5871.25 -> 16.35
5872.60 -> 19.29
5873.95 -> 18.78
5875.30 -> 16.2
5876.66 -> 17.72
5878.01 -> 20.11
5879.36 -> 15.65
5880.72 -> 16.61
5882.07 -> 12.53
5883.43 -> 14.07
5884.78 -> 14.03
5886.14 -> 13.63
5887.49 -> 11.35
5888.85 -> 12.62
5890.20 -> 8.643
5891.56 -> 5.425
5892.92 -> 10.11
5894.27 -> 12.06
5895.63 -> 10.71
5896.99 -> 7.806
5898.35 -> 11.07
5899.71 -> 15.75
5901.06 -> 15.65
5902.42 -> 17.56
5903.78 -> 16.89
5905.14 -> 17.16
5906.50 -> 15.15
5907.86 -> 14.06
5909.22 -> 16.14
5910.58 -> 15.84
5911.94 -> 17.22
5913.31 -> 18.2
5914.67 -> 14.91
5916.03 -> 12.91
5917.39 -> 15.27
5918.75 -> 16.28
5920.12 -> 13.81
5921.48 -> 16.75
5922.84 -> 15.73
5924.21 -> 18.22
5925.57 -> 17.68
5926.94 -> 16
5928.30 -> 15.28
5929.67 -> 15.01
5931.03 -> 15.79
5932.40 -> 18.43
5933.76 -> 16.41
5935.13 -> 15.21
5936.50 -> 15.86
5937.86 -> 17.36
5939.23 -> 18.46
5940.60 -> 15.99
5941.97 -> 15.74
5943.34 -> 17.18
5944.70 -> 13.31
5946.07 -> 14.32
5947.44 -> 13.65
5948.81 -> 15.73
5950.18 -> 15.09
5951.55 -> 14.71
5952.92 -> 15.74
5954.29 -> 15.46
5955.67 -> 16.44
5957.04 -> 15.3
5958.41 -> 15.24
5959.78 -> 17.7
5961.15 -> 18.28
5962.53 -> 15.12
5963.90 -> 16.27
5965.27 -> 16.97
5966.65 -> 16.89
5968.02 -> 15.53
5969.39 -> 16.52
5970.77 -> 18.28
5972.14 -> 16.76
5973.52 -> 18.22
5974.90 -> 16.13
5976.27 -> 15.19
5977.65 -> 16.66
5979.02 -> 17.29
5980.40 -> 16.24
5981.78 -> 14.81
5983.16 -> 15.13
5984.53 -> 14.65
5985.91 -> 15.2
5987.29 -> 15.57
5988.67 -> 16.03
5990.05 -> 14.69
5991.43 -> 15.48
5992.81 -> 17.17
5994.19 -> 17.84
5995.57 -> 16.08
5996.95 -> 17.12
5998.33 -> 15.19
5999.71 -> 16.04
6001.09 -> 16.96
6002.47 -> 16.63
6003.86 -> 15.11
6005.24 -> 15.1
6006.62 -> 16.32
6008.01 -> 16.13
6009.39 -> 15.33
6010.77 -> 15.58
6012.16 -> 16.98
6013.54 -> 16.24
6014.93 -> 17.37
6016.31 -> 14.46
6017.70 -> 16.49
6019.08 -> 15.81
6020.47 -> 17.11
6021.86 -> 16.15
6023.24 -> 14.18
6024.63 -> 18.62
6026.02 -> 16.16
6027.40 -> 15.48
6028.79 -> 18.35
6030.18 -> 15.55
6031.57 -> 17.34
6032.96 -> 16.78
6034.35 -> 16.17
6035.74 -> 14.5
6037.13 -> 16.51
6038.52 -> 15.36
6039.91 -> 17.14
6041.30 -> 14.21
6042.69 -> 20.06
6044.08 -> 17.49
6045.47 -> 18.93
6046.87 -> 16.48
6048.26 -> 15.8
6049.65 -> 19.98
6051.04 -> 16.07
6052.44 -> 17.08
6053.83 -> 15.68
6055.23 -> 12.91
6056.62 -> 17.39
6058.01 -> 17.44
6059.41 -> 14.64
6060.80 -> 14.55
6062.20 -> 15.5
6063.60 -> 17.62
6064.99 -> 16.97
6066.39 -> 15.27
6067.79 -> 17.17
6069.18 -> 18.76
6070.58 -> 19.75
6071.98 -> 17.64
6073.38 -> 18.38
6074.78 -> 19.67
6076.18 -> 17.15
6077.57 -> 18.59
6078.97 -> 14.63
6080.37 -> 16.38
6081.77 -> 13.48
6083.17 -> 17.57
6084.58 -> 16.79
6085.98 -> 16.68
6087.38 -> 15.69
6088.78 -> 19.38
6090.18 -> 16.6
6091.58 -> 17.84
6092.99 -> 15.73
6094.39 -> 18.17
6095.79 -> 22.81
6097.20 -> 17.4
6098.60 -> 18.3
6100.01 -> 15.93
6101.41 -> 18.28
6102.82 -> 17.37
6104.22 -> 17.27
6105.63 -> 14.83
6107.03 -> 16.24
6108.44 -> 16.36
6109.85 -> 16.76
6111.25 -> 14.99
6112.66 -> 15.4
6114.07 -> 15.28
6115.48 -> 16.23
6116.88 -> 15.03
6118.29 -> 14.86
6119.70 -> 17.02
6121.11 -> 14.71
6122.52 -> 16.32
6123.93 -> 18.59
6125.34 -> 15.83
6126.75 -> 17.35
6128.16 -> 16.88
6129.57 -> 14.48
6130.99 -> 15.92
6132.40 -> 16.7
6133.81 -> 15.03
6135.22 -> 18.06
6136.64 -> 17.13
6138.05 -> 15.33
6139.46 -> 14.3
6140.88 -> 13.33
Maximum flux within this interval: 19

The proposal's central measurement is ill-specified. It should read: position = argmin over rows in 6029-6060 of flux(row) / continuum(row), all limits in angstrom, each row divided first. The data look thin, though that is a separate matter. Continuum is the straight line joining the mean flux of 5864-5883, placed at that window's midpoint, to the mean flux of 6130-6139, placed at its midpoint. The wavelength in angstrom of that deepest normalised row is 6055.23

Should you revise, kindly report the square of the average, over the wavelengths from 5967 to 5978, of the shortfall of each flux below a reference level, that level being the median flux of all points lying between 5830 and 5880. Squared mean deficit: 0.1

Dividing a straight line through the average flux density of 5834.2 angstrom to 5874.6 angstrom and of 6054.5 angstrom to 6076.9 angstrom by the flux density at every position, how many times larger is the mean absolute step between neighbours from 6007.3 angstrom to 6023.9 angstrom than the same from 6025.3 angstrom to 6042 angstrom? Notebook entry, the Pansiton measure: 0.8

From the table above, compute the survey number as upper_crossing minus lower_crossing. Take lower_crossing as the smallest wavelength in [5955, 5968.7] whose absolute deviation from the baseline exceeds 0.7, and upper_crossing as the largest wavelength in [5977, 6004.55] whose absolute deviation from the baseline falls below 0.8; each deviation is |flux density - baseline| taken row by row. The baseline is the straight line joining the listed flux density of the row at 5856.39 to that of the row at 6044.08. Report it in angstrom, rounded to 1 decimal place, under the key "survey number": 46.8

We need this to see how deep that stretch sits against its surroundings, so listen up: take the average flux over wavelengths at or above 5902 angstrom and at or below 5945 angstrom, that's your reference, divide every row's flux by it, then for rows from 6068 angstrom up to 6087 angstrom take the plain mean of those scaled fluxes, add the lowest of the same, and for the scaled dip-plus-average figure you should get 1.91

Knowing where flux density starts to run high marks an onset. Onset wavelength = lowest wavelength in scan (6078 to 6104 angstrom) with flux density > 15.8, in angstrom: 6080.37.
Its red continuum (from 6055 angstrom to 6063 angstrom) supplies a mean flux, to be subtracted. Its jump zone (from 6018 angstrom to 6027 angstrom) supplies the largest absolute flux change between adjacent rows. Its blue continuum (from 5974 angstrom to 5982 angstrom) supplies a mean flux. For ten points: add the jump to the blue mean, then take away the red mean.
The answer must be 5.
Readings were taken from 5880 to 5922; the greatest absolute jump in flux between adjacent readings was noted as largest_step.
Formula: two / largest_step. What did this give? 0.4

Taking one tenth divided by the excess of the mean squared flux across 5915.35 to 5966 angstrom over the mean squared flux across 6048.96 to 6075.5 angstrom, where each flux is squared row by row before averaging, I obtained -0.0027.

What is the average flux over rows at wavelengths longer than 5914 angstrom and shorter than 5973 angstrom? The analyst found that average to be 16.0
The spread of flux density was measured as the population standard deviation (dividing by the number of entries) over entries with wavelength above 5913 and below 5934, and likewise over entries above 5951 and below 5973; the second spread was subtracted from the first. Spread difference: 0.4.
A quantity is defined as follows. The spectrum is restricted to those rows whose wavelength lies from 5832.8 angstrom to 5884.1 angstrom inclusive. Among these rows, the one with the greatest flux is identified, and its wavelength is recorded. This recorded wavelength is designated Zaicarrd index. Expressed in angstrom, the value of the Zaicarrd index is 5878.01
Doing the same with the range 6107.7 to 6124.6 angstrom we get 6123.93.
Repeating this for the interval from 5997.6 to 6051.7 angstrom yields 6042.69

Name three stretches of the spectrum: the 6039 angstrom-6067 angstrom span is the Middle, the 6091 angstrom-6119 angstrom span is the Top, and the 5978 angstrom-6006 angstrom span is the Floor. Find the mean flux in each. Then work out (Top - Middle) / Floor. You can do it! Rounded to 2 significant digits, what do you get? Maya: 0.012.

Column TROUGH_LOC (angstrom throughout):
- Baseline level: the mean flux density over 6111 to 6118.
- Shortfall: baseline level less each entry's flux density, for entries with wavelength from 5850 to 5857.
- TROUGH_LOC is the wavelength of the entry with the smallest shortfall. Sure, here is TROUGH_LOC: 5856.39 angstrom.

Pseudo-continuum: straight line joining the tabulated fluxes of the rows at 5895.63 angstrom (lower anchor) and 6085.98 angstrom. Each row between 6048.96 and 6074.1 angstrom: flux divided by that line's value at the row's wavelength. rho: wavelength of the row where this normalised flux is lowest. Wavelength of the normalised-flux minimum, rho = 6055.23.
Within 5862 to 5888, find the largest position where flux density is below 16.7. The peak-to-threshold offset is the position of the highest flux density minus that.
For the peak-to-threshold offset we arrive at -9.5 angstrom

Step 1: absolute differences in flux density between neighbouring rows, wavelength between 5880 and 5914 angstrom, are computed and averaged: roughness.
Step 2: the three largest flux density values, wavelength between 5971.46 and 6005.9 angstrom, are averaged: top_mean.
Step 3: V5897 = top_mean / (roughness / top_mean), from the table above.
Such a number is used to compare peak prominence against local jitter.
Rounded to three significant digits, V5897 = 163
